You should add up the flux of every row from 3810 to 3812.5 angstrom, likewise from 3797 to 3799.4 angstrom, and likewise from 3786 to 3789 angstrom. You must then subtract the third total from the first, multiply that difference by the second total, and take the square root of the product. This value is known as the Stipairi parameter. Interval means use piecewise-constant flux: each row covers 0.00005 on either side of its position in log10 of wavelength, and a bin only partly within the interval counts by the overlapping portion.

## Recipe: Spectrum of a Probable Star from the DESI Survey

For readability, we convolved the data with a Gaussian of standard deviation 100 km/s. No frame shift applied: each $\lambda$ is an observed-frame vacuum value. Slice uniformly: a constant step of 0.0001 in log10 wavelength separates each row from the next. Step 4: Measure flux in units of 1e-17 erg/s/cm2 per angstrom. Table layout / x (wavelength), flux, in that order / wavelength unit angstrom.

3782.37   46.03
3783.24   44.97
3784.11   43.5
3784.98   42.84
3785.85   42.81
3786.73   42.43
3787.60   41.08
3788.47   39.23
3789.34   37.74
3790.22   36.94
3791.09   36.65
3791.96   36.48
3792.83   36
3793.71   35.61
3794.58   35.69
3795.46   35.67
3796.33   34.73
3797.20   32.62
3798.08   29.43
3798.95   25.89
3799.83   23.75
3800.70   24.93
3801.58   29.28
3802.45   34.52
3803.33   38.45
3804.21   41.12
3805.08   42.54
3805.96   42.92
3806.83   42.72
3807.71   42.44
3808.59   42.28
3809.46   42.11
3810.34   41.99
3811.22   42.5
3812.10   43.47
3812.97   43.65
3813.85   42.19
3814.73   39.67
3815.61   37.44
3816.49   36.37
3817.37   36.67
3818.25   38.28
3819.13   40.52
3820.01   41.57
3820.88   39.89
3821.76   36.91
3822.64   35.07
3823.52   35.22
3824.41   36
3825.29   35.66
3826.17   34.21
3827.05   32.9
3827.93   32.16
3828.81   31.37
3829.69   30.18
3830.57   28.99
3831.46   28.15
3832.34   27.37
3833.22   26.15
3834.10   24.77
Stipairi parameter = 21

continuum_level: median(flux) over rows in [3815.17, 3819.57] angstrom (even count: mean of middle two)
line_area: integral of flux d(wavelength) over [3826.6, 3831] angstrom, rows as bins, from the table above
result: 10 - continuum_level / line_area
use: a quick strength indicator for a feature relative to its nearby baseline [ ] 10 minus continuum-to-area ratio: 9.73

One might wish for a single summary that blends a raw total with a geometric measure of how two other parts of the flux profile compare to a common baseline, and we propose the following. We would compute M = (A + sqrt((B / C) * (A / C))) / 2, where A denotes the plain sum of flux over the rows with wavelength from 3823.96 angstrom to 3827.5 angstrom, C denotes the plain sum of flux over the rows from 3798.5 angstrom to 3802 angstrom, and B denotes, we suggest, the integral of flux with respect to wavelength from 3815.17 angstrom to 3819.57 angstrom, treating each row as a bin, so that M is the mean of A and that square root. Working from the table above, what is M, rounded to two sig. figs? 70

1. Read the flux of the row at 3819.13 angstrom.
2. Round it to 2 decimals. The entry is 40.52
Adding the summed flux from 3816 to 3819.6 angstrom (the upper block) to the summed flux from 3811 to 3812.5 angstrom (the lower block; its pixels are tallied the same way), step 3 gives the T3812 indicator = 238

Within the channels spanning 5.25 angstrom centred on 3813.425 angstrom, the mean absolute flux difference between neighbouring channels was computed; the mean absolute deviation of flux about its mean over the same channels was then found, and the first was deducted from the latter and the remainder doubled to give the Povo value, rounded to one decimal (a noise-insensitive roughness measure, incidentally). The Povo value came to 1.0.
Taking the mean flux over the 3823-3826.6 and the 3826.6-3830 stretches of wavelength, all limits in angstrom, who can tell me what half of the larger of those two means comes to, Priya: 17.6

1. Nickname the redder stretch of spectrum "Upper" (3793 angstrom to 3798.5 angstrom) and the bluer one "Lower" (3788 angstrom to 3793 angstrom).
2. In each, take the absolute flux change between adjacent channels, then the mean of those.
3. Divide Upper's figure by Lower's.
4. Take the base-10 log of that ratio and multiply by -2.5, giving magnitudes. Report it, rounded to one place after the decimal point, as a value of -0.7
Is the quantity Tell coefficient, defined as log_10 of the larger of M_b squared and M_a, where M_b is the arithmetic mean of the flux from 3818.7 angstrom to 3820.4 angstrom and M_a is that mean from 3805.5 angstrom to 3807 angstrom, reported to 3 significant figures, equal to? 3.23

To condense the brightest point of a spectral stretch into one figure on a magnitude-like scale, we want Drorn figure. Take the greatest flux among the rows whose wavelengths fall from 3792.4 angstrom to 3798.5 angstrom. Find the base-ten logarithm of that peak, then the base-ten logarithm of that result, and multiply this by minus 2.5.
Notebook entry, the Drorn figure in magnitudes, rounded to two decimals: -0.48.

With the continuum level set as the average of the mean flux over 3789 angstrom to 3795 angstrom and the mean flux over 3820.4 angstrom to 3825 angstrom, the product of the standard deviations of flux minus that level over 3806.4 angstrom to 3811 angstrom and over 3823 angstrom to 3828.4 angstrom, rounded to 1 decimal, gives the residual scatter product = 0.4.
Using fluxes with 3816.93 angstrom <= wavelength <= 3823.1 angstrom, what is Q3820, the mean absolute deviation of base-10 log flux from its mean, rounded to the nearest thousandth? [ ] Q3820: 0.022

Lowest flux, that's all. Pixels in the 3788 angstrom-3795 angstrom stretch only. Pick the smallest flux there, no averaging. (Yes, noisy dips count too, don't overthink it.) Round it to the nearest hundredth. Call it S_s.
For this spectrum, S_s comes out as 35.61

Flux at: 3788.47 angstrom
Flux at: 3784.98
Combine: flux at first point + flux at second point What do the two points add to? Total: 82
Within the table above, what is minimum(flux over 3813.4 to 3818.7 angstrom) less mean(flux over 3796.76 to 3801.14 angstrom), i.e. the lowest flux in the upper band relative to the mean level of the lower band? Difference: 9.0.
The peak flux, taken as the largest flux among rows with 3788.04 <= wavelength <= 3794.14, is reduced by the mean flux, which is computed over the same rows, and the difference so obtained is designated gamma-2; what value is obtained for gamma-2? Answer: 2.3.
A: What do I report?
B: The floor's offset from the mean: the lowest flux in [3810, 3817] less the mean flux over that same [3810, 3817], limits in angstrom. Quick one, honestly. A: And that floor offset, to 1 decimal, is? -4.5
